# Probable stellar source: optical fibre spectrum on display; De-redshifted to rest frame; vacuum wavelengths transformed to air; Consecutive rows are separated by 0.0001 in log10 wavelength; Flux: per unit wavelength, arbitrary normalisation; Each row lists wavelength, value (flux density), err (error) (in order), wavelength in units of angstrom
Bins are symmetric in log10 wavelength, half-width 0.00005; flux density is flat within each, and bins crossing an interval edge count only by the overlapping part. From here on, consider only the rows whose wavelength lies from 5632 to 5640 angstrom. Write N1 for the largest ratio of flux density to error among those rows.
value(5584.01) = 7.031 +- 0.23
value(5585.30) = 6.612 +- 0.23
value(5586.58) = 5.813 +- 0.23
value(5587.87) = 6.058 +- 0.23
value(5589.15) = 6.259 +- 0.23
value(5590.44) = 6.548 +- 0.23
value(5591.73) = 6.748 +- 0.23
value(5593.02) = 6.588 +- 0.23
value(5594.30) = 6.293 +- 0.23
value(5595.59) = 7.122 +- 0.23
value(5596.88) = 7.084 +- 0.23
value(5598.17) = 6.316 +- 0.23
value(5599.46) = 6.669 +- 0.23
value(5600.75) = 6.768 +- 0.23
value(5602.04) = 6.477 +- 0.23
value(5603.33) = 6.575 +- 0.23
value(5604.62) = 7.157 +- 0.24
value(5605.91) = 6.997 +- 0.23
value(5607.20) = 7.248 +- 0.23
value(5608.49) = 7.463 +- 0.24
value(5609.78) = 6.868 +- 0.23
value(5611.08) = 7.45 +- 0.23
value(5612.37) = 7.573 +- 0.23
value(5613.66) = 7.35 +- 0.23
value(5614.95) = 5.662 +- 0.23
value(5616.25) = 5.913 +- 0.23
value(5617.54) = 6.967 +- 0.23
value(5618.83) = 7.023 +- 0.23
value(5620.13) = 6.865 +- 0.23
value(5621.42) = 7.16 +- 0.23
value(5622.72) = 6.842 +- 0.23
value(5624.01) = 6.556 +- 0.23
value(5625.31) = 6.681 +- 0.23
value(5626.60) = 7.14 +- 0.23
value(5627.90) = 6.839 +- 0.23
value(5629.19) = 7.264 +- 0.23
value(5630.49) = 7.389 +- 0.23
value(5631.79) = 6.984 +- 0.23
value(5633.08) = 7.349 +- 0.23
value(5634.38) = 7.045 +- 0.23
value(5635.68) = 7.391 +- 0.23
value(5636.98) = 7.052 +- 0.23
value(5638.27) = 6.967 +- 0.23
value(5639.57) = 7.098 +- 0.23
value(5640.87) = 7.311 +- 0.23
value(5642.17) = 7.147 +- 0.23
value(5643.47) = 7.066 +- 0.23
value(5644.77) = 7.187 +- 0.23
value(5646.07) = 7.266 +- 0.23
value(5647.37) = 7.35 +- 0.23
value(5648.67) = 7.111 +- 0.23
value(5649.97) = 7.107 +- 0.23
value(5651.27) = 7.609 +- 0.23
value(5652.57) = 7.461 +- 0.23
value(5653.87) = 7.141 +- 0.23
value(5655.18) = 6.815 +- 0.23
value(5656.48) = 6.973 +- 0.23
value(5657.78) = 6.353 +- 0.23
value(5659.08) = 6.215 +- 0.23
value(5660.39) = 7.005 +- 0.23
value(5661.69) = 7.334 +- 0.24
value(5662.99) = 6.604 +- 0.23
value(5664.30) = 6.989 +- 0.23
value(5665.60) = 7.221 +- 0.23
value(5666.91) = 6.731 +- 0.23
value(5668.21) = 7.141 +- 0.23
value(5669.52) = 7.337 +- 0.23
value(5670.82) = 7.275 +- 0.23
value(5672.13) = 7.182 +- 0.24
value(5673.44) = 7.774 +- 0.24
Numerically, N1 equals 32.1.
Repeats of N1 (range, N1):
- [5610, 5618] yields 32.9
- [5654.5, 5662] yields 30.6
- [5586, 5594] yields 29.3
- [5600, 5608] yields 31.5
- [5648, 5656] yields 33.1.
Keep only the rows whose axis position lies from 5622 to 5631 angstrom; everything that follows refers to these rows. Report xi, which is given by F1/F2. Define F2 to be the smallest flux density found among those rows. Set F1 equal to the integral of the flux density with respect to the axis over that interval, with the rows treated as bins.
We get 9.54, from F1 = 63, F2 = 6.556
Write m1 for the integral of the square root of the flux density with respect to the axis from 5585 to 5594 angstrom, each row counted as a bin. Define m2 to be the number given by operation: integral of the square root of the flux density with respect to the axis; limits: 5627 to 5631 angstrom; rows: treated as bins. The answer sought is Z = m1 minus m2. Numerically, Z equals 12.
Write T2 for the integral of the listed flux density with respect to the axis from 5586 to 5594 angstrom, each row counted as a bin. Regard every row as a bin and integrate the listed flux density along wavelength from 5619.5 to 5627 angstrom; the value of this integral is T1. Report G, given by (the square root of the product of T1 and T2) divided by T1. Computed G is 0.99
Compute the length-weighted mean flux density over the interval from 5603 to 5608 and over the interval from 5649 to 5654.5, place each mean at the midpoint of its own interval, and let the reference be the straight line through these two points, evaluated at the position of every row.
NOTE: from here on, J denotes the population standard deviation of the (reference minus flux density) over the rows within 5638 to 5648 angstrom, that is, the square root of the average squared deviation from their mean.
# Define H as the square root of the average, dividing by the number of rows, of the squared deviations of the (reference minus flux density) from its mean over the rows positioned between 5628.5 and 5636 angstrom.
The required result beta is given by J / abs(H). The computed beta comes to 0.7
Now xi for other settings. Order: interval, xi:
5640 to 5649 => 9.18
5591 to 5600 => 9.56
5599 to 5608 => 9.53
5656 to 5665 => 9.82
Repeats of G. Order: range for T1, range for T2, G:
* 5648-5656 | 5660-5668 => 0.99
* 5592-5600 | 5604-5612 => 1.04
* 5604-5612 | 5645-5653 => 1.01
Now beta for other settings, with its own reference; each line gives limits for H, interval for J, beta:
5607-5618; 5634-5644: 0.2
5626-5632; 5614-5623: 2.8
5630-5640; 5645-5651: 0.6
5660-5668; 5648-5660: 1.7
